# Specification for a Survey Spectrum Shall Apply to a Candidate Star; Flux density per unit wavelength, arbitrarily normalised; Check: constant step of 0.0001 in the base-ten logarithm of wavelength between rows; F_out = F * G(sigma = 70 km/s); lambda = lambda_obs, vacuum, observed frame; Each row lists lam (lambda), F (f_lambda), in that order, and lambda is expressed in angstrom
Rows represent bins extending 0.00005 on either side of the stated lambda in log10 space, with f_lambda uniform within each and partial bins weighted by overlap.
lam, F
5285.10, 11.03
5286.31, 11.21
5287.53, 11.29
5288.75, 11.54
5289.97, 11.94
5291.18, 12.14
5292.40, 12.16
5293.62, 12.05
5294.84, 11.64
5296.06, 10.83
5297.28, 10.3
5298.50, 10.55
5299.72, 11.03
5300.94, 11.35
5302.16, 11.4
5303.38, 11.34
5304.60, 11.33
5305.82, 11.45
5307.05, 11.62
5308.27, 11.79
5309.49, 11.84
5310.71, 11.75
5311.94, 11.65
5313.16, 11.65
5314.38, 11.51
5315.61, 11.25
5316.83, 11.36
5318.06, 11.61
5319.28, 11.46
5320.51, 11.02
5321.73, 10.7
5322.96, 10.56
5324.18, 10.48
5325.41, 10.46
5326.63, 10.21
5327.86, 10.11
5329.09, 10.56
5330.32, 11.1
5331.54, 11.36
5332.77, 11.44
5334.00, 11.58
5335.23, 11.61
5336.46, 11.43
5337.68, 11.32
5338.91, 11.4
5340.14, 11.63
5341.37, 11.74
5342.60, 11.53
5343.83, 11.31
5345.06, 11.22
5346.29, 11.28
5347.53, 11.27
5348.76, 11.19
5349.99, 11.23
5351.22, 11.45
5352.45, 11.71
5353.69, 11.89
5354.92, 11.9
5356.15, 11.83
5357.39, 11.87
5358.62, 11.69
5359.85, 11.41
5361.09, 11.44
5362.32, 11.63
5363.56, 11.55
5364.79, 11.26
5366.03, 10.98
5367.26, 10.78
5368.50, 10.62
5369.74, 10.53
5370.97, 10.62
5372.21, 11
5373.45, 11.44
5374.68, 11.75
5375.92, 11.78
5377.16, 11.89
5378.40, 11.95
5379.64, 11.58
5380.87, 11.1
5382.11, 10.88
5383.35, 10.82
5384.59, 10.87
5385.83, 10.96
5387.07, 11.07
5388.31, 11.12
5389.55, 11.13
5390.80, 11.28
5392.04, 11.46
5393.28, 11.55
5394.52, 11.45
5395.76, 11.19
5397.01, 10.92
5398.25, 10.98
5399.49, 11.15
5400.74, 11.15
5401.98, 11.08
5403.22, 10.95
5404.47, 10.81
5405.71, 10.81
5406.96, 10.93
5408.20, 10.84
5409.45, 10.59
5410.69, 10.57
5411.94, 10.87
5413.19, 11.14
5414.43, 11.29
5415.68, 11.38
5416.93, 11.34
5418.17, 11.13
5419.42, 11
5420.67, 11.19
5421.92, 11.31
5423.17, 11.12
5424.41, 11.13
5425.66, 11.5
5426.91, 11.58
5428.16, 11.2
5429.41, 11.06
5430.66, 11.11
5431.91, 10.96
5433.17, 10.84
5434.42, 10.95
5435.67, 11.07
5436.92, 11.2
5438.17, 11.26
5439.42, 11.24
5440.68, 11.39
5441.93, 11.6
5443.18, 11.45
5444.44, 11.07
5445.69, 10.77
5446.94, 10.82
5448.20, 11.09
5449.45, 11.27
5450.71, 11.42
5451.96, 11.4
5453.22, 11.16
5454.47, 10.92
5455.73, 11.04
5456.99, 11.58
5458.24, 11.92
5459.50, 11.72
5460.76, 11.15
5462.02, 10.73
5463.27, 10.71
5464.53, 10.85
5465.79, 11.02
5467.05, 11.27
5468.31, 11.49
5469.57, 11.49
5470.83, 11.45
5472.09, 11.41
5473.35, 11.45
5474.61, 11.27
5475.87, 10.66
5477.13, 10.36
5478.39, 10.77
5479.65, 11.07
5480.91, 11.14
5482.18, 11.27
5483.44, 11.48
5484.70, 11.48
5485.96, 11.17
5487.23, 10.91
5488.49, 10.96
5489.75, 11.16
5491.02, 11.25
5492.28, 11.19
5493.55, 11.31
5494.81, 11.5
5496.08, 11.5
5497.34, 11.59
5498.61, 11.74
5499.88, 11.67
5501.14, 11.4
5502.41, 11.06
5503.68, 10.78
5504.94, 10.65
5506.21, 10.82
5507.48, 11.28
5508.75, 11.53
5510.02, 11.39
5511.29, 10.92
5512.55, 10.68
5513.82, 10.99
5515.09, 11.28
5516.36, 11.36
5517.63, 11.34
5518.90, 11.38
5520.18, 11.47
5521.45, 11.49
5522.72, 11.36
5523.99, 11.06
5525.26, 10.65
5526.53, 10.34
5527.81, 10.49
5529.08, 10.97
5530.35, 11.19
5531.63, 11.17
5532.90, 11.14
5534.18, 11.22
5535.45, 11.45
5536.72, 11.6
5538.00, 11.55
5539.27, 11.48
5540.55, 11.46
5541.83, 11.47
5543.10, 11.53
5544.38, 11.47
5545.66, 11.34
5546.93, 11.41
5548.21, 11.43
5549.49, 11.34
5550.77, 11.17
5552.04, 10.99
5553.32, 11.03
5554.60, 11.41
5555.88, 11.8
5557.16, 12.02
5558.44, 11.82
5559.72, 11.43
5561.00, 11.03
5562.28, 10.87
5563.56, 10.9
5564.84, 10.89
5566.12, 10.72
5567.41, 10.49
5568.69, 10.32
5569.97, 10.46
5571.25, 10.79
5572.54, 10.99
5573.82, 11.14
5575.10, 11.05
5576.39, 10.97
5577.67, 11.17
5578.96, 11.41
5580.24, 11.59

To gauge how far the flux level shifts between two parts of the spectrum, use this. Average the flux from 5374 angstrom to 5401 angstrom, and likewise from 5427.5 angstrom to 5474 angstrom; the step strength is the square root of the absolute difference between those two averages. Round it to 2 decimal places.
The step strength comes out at 0.27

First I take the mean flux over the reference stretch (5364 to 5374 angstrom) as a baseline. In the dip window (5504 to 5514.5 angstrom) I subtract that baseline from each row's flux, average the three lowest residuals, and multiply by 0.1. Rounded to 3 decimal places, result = -0.019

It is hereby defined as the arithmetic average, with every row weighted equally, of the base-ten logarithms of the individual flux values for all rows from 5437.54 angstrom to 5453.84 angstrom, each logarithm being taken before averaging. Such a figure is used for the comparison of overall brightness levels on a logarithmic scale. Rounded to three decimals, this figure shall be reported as 1.050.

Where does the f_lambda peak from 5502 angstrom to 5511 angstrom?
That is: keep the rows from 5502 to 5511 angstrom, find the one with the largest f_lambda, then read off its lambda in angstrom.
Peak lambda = 5508.75 angstrom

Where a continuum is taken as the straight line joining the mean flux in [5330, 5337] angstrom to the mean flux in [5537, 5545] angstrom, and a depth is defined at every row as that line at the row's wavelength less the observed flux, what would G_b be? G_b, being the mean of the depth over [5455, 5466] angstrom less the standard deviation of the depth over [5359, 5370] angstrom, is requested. -0.1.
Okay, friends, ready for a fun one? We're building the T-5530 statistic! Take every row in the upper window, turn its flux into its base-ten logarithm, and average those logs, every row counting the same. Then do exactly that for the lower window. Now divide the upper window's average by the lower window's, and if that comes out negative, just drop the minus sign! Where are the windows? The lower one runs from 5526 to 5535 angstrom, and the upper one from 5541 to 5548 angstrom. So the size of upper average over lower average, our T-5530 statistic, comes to 1.02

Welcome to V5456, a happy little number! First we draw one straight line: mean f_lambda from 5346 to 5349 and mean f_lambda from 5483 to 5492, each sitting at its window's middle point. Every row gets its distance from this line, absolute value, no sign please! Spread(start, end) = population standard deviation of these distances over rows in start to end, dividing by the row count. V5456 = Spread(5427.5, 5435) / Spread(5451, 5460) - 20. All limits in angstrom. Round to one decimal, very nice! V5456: -19.4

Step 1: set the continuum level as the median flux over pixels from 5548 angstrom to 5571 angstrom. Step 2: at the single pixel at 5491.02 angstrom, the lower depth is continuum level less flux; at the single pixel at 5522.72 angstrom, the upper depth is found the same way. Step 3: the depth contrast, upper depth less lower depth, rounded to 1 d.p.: -0.1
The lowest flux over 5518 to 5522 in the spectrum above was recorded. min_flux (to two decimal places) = 11.38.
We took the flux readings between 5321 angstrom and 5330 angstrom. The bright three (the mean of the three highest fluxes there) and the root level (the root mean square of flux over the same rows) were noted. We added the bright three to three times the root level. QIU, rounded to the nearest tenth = 41.9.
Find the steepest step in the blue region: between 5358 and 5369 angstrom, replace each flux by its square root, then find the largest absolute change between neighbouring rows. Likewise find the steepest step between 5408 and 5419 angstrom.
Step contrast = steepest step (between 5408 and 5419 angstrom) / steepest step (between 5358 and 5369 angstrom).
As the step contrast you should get 1.1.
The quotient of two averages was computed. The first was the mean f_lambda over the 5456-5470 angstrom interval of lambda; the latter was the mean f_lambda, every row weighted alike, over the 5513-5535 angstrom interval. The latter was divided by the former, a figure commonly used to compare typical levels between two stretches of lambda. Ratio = 0.99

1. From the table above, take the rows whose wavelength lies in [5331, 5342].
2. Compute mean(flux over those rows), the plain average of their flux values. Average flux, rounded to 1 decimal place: 11.5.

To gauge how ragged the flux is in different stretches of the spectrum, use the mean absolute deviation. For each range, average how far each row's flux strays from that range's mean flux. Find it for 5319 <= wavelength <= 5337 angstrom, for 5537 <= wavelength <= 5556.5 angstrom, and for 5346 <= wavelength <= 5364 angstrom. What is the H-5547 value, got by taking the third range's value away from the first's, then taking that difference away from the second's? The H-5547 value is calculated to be -0.10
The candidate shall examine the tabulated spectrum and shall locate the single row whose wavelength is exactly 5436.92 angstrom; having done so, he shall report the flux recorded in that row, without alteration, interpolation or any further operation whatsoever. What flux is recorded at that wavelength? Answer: 11.2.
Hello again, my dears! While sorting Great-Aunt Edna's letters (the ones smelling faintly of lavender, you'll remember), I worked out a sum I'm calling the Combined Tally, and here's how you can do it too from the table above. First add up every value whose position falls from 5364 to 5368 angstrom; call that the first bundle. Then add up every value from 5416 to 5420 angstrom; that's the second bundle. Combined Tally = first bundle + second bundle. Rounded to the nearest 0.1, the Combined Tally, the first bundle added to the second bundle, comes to 66.5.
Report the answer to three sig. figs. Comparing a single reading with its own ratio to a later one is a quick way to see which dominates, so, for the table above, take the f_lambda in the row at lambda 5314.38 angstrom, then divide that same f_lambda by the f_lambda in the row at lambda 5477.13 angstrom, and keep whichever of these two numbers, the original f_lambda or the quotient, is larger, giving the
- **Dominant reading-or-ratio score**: 11.5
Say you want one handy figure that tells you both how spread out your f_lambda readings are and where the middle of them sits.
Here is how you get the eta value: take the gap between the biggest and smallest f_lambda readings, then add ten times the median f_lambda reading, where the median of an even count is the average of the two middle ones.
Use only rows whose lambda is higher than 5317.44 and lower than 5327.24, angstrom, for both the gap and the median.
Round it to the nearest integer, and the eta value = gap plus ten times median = 108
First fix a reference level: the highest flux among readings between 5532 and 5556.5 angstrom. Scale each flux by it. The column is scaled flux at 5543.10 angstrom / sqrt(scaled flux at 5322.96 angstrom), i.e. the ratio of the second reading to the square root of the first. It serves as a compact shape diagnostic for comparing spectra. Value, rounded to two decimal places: 1.03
